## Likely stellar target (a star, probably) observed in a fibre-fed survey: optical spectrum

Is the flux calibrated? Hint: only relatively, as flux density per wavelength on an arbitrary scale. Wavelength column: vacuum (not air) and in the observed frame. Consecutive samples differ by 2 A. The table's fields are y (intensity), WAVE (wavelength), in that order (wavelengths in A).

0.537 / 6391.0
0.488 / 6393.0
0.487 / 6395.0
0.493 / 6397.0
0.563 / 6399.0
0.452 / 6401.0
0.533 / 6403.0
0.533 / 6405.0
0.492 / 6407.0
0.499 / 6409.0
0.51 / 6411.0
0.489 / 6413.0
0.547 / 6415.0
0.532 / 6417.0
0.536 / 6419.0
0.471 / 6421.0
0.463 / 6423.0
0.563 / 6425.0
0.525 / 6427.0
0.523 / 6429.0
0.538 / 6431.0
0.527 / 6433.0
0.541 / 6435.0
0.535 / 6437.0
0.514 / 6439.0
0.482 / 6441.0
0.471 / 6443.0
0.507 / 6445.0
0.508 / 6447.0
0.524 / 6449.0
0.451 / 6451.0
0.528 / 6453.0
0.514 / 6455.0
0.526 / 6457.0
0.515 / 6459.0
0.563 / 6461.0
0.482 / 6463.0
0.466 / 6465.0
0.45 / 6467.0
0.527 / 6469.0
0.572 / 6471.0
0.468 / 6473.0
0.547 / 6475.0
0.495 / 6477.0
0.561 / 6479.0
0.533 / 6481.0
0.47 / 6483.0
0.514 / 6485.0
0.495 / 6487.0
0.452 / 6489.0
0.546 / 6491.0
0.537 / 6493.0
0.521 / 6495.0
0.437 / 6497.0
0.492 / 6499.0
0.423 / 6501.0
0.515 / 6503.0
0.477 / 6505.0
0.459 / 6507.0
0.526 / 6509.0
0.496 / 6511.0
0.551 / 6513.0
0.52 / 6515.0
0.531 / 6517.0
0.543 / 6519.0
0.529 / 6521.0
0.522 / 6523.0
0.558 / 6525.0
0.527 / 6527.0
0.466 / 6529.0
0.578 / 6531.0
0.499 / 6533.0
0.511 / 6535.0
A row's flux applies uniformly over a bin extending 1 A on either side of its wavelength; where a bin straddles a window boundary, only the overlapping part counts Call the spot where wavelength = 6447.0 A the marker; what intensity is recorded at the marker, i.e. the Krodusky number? 0.508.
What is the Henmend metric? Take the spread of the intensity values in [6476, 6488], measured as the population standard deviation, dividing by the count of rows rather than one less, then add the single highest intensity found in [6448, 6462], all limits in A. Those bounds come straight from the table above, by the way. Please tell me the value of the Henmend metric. 0.592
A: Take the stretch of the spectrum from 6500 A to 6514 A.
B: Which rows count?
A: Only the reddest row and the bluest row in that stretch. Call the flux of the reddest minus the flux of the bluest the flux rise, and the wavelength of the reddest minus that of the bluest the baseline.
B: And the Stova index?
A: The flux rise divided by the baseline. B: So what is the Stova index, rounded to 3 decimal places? 0.011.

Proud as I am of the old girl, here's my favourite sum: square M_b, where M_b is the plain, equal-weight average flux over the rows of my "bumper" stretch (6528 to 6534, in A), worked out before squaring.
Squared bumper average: 0.265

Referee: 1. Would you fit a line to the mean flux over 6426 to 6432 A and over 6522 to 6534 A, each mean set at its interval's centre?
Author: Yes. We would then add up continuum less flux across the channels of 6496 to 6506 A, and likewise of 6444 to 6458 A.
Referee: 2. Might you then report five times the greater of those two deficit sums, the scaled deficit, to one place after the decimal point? 1.4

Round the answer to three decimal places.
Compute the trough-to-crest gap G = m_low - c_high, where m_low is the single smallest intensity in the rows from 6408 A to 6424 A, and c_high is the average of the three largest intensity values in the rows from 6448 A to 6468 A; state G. -0.076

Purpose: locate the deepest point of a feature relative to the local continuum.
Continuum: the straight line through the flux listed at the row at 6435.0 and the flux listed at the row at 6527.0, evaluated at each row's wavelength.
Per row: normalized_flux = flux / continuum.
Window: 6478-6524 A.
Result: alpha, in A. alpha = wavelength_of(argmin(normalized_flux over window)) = 6501.0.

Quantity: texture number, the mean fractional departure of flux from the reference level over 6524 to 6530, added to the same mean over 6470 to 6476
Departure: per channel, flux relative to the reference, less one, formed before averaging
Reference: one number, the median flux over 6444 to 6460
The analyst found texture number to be 0.033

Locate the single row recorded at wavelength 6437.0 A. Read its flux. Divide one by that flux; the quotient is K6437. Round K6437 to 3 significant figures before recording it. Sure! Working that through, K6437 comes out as 1.87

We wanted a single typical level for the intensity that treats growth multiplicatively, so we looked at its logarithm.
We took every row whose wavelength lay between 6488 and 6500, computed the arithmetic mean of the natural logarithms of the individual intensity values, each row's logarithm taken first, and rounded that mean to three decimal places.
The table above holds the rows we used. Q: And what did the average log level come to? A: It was -0.702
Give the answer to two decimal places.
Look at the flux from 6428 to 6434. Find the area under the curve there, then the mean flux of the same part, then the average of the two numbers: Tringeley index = 1.85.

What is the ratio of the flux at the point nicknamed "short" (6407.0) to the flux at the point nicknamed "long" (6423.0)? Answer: 1.06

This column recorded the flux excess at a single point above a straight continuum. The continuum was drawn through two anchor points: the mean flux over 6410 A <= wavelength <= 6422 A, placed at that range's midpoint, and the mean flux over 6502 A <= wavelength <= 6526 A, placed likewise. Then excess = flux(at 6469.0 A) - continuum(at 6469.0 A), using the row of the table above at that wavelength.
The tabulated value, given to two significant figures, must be 0.010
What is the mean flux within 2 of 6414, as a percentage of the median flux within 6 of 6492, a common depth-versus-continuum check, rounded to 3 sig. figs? 102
